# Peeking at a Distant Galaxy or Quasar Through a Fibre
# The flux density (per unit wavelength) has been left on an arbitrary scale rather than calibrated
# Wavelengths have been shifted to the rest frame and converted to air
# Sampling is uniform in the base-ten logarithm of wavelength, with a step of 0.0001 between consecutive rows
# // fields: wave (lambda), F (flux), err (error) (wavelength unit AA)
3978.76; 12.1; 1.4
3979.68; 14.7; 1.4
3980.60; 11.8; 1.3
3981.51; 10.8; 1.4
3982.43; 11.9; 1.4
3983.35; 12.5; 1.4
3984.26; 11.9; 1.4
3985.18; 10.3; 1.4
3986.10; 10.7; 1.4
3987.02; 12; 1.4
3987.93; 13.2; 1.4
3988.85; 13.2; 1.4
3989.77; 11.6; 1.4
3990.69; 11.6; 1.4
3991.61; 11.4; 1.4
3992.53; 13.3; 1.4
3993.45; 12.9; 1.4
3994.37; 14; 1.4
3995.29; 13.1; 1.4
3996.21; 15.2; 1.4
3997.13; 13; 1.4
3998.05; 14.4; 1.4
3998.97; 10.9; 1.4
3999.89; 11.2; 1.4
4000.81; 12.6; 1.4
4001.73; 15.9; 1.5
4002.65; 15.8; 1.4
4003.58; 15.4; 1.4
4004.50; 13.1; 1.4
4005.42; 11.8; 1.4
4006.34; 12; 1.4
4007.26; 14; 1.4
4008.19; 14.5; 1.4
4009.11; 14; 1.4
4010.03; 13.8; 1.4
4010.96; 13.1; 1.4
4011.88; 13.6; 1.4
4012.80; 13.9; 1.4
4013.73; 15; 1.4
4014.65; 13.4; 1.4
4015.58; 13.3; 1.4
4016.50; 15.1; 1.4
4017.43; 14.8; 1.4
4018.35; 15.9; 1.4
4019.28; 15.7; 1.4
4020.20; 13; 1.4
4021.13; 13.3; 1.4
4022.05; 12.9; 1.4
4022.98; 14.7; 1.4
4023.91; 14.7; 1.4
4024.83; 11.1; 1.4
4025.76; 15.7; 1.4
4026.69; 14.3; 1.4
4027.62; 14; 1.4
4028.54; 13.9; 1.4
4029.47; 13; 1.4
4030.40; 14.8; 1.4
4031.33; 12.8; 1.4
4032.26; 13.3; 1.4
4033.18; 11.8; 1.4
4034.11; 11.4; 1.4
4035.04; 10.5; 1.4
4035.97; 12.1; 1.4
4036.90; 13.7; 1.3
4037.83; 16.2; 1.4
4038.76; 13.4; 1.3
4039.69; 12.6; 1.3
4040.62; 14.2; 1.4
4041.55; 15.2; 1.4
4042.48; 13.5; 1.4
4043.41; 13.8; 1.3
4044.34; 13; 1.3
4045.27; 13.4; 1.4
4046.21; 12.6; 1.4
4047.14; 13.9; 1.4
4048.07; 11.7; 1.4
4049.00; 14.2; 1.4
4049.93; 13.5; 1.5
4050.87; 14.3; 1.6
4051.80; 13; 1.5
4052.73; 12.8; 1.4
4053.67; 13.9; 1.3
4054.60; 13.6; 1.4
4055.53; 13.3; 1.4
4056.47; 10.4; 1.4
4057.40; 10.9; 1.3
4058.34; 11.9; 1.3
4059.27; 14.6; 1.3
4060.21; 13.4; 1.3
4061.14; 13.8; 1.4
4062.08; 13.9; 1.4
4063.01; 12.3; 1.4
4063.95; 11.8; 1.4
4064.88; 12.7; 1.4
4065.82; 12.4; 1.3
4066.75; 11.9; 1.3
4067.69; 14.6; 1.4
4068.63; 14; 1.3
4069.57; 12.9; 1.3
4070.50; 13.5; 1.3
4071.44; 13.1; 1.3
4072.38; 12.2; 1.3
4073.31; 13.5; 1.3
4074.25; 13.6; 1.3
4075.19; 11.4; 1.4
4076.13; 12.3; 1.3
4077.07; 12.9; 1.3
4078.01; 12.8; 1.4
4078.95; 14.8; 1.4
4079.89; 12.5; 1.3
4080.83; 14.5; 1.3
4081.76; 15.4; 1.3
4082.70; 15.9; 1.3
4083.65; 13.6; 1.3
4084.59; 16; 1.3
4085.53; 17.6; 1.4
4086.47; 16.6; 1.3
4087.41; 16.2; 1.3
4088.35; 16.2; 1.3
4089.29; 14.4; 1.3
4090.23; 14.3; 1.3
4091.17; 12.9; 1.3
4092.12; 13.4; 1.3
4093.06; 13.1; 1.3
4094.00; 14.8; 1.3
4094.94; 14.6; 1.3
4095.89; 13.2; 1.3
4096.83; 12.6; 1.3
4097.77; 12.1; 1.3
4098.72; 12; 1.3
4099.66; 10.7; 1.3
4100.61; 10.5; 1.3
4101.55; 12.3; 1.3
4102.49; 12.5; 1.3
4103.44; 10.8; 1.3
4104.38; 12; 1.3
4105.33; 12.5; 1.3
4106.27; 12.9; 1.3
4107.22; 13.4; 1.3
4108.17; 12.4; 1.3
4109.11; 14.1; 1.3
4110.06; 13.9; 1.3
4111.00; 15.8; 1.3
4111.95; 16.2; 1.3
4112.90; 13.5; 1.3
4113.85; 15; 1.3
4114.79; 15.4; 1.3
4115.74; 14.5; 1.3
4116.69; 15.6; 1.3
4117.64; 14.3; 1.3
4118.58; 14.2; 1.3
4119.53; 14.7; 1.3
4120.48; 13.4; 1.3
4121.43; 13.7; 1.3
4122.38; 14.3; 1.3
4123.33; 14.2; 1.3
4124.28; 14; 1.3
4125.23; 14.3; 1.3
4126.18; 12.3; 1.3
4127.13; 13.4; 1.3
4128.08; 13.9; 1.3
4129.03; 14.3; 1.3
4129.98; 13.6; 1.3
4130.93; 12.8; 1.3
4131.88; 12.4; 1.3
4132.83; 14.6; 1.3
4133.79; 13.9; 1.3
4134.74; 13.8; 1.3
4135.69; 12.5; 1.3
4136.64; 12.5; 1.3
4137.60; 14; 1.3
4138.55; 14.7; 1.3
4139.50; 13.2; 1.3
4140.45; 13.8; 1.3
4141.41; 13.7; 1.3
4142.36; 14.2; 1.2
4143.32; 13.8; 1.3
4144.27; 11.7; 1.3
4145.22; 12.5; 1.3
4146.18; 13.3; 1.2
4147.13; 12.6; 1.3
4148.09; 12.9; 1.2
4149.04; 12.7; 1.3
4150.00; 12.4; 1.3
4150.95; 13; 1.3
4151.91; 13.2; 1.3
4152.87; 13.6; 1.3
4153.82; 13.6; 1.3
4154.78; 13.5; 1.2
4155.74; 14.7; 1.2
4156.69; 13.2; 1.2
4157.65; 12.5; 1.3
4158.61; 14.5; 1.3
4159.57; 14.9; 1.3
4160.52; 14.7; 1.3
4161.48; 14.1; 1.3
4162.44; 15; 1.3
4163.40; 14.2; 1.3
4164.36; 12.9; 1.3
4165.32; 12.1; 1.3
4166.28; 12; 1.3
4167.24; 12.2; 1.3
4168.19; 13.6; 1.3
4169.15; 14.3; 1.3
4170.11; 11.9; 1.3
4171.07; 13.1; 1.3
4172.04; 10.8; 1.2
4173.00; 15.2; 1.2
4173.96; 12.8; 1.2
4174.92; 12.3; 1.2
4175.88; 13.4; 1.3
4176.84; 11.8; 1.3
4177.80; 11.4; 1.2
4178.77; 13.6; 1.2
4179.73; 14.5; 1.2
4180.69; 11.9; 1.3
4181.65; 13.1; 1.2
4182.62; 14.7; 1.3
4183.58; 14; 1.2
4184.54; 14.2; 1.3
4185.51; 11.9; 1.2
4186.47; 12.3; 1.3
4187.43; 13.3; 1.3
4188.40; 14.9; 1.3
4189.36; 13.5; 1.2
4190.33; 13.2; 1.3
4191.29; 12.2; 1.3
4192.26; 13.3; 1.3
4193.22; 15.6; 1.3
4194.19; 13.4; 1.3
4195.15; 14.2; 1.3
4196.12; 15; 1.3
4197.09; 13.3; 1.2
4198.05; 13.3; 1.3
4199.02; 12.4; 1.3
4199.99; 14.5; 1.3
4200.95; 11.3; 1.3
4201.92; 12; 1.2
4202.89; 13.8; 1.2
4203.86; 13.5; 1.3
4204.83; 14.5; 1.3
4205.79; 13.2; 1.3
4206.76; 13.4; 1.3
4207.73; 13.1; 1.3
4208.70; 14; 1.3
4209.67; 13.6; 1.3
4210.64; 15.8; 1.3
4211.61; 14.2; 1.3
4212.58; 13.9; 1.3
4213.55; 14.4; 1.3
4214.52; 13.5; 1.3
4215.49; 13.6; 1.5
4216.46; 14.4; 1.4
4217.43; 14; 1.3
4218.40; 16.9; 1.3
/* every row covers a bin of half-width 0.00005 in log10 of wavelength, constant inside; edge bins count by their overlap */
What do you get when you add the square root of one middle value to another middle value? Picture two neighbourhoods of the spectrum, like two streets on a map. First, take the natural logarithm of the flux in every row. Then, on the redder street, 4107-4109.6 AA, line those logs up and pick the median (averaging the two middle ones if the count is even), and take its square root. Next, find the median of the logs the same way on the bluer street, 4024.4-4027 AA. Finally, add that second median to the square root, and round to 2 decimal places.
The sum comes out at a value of 4.27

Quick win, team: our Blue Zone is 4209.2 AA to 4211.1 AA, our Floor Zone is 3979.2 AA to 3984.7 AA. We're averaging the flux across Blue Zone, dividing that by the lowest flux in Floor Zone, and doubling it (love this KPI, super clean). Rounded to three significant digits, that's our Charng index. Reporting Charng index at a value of 2.72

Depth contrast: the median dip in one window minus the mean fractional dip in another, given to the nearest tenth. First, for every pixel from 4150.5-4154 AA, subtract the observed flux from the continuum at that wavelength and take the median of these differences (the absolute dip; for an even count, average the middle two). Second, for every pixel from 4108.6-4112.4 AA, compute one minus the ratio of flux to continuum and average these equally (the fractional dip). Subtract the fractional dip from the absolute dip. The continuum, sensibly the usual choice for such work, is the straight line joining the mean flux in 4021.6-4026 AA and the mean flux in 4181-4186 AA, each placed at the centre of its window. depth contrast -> 0.3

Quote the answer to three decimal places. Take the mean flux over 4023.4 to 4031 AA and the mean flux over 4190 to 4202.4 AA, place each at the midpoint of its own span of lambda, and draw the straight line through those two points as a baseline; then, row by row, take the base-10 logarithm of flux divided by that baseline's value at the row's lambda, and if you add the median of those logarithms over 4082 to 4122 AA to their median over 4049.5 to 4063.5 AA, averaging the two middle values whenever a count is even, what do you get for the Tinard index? -0.008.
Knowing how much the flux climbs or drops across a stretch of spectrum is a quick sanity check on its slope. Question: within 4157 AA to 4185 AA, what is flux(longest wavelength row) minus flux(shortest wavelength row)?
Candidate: 1.7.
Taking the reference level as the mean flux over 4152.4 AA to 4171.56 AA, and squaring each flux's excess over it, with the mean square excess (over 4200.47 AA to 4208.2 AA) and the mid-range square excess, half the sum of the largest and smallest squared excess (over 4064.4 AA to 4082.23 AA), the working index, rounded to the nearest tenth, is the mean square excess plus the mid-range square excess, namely 3.3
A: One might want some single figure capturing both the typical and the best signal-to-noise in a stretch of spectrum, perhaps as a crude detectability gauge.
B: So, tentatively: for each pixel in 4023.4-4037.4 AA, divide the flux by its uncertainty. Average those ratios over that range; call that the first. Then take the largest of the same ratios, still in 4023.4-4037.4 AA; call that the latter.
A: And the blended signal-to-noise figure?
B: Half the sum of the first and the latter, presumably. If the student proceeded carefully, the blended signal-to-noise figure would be 10.33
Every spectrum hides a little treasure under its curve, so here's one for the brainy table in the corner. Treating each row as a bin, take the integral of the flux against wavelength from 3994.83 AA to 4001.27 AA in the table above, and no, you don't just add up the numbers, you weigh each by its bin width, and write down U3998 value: 83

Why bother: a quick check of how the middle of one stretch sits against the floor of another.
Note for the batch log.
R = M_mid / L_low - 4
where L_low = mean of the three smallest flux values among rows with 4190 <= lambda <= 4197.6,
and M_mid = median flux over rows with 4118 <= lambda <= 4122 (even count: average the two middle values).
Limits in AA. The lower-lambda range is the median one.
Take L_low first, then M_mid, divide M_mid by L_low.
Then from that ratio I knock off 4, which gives -2.92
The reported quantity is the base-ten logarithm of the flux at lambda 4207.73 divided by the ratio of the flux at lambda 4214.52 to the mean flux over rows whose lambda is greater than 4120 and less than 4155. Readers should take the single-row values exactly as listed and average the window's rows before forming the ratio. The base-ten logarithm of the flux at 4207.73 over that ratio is 1.11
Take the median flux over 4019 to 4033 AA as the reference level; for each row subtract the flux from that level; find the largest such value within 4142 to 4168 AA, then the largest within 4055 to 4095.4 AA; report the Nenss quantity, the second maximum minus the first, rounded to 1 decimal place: 1.3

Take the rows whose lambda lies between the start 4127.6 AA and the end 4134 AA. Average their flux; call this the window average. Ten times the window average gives 136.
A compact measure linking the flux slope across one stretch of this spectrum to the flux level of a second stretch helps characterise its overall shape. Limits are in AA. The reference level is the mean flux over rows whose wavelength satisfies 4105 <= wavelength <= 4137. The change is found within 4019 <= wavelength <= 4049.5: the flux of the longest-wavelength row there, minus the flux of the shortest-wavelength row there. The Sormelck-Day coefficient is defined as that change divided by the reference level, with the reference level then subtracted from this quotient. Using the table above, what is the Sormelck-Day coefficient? -14.0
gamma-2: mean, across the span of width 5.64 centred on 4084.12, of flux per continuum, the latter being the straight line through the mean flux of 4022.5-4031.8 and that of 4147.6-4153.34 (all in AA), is 1.18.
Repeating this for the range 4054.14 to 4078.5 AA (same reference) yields 0.94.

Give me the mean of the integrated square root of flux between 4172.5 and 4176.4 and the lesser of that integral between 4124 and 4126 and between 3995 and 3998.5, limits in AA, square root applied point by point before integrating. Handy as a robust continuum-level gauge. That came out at 11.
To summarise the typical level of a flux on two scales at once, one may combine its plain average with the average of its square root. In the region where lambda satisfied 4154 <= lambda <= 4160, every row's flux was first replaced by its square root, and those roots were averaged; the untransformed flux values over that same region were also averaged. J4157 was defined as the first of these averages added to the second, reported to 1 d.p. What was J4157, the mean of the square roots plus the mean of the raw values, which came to 17.6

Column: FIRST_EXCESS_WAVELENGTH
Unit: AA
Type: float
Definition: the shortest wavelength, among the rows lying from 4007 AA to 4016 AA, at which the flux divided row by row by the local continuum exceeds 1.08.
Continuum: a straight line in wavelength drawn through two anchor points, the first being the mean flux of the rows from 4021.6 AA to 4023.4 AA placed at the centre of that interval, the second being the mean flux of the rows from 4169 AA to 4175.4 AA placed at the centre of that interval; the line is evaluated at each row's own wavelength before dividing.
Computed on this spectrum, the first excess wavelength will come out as 4013.73 AA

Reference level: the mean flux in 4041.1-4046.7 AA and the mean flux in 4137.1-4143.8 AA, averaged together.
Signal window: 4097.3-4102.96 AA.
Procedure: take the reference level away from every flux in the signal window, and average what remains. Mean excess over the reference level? -2.1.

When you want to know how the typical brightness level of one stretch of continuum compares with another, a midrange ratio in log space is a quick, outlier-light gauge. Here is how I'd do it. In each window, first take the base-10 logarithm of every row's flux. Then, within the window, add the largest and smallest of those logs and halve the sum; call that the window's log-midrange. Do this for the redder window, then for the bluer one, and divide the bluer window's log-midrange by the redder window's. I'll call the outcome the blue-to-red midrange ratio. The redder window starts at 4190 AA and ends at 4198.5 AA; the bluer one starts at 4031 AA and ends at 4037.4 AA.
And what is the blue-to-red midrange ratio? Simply 0.947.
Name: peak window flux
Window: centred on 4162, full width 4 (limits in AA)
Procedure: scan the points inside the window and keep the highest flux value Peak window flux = 15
